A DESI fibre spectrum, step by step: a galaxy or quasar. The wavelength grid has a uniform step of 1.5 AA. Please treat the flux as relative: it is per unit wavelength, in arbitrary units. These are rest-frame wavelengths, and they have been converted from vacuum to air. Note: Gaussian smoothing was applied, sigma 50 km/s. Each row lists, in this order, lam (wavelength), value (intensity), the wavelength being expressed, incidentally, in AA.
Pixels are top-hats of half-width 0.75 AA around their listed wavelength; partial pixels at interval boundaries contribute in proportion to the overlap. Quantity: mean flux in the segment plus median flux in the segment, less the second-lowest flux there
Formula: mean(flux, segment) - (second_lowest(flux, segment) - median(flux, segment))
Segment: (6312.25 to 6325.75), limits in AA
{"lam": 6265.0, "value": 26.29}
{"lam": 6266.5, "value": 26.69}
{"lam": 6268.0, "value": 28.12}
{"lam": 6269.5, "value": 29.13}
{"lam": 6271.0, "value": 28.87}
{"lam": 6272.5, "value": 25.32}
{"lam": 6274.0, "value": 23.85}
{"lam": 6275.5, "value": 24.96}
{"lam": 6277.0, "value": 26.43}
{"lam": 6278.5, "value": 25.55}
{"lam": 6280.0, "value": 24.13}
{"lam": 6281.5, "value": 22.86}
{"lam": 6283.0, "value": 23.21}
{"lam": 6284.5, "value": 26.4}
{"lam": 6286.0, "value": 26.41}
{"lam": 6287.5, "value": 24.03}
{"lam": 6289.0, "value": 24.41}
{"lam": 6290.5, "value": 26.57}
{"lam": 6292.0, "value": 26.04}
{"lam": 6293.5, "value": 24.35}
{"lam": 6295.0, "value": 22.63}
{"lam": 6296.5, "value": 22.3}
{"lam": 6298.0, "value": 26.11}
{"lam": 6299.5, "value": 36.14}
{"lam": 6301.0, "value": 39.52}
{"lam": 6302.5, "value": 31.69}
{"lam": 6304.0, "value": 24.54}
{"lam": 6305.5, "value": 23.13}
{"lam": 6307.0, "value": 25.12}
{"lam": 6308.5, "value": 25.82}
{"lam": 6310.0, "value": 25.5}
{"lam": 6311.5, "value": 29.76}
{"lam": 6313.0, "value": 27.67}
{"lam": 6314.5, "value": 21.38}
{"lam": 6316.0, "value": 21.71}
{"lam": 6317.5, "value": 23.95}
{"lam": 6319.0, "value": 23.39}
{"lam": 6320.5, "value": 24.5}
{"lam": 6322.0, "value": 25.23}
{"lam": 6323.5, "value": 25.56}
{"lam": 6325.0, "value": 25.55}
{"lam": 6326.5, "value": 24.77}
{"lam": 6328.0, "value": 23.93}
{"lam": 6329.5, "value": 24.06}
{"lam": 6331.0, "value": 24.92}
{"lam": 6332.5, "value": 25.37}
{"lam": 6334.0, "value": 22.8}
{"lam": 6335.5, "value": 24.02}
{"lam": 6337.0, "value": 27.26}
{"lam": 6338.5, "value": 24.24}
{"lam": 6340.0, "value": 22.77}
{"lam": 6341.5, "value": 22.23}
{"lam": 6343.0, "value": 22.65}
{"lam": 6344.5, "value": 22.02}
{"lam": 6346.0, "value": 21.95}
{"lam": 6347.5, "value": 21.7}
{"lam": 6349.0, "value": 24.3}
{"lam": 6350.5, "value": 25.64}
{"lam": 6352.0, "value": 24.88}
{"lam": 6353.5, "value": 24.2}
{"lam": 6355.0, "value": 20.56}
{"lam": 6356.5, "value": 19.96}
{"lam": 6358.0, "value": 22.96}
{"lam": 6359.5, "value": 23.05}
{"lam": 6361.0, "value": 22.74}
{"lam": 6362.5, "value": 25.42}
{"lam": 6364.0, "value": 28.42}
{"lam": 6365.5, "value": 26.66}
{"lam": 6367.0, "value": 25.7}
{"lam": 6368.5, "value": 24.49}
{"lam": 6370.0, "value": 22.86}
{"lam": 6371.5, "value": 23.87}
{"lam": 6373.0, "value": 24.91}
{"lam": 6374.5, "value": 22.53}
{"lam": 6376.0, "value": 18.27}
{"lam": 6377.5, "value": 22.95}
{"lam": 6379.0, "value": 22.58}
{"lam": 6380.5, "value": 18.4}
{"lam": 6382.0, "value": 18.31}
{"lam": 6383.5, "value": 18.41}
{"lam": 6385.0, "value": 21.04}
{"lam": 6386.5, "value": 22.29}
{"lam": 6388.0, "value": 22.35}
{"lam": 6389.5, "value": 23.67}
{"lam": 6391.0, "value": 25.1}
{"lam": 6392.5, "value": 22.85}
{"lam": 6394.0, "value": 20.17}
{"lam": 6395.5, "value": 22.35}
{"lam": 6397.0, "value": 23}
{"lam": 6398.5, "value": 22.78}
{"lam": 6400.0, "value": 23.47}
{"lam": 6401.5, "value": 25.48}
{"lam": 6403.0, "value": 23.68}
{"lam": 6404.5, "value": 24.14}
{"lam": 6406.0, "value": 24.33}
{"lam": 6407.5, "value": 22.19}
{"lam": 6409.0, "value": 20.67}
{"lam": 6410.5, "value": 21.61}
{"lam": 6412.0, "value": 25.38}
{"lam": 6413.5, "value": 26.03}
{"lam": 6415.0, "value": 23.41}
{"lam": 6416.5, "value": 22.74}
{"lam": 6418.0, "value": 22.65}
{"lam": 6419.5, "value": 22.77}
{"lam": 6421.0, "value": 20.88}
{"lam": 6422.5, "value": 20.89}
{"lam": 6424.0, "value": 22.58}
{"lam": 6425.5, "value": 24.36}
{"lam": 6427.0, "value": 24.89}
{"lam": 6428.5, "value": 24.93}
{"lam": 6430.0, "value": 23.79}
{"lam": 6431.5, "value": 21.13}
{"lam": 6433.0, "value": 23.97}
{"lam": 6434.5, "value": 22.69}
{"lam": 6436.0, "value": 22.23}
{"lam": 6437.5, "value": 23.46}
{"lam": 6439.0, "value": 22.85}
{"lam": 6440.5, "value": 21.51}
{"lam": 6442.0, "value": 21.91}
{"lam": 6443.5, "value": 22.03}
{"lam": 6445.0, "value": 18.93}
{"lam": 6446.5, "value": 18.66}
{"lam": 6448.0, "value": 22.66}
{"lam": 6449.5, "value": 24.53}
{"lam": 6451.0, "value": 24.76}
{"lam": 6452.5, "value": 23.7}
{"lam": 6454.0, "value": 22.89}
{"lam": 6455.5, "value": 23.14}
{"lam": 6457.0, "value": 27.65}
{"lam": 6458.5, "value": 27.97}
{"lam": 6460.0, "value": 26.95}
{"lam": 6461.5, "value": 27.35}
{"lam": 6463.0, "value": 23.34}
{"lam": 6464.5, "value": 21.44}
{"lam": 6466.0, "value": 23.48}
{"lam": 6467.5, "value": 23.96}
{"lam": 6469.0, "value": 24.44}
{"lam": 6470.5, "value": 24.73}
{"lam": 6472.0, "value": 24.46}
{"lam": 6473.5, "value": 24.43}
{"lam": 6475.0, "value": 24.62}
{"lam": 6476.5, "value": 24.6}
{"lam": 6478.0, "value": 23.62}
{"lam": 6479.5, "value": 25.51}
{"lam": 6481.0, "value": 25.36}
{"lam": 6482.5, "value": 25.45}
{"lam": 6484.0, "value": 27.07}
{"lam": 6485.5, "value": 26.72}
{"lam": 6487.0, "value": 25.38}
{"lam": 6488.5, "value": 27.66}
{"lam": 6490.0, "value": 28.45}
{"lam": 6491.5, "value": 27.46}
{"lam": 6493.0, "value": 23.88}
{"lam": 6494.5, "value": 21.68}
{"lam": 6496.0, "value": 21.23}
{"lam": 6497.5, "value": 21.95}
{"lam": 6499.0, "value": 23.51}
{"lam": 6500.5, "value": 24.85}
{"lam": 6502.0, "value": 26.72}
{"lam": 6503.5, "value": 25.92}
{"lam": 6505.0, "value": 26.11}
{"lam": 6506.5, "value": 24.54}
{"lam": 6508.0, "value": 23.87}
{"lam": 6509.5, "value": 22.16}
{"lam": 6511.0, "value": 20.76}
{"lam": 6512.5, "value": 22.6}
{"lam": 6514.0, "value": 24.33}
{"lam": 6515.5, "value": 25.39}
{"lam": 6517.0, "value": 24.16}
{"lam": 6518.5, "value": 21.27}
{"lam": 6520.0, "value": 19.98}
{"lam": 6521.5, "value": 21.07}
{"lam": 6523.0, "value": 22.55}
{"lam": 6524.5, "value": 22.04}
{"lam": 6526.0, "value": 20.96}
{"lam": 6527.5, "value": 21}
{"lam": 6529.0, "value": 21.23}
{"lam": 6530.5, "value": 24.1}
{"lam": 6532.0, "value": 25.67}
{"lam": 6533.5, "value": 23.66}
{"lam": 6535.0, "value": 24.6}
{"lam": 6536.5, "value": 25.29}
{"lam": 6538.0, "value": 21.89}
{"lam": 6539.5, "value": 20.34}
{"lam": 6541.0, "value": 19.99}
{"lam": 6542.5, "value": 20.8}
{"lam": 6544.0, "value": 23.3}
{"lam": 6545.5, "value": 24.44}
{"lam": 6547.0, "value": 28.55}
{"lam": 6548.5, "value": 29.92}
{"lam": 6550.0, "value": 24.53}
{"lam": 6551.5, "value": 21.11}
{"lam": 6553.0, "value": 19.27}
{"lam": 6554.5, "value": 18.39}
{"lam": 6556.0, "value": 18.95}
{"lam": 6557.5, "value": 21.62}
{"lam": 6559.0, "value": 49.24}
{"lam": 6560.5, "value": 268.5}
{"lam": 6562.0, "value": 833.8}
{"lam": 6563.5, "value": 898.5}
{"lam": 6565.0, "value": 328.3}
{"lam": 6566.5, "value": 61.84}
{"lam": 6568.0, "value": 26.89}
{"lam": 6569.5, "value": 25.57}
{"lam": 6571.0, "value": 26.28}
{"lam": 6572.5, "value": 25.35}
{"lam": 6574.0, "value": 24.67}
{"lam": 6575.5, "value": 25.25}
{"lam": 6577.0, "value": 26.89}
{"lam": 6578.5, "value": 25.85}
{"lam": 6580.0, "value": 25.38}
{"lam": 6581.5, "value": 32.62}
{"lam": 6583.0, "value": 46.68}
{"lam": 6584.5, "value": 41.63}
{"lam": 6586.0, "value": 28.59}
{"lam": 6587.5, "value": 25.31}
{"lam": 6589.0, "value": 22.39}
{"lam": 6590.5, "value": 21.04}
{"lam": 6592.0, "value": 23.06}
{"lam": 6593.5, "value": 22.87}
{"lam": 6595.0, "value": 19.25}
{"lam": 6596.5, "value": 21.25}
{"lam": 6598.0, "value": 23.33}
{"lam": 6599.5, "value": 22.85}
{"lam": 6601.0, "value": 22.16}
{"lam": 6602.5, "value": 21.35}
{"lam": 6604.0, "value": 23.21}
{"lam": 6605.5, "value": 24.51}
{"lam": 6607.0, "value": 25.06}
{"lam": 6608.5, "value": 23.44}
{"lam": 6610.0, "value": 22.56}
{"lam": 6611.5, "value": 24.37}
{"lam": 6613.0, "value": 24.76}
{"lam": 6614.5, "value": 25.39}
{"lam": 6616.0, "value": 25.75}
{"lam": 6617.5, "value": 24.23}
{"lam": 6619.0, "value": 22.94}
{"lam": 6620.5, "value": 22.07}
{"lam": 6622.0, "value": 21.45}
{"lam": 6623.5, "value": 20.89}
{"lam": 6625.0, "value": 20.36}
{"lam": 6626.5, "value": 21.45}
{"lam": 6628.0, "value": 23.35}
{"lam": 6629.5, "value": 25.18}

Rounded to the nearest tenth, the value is 27.1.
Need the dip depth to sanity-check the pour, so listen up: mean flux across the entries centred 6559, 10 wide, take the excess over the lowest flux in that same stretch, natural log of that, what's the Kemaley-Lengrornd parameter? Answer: 5.6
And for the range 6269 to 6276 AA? 0.9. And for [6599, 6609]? 0.6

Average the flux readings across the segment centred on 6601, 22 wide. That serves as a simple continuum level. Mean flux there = 22.7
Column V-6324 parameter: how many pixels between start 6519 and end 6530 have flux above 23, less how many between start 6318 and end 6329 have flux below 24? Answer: -2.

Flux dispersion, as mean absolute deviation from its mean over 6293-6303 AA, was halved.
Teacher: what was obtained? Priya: 2.9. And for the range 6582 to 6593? 4.1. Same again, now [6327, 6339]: 0.5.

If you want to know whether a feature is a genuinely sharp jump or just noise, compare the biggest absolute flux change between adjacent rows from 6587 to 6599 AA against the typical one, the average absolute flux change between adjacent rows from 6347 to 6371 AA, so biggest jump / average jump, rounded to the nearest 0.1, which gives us 2.2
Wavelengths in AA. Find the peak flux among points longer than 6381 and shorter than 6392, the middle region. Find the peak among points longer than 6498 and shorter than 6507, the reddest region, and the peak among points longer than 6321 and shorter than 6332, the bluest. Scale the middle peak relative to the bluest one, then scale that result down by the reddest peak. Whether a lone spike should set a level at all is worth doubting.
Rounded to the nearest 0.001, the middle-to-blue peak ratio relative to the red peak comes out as 0.037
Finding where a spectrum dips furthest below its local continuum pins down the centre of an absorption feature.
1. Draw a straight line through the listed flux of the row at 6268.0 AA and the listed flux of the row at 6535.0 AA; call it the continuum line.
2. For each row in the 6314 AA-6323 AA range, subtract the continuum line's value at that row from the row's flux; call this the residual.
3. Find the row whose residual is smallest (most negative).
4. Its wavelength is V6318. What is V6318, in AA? 6314.5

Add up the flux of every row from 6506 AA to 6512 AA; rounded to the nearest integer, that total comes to 91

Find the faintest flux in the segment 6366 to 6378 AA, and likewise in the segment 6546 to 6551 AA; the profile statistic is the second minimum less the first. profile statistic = 6.3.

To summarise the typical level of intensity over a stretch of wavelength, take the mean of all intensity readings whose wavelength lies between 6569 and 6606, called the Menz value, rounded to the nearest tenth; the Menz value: 25.9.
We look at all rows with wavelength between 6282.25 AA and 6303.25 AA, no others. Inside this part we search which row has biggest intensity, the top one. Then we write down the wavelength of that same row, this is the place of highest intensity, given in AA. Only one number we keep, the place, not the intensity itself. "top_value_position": 6301.0 AA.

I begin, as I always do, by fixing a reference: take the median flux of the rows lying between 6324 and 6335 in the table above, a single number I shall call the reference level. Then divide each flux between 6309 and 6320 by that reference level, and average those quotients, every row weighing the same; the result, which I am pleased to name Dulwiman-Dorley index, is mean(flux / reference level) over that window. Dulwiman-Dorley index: 1.00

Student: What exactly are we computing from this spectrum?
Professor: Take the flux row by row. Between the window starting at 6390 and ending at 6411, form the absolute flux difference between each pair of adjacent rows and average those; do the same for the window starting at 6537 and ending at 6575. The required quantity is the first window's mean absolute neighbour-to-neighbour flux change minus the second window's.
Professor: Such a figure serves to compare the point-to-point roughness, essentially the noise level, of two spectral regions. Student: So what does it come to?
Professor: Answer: -73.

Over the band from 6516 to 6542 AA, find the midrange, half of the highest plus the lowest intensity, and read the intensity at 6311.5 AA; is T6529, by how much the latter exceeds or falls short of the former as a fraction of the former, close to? 0.3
